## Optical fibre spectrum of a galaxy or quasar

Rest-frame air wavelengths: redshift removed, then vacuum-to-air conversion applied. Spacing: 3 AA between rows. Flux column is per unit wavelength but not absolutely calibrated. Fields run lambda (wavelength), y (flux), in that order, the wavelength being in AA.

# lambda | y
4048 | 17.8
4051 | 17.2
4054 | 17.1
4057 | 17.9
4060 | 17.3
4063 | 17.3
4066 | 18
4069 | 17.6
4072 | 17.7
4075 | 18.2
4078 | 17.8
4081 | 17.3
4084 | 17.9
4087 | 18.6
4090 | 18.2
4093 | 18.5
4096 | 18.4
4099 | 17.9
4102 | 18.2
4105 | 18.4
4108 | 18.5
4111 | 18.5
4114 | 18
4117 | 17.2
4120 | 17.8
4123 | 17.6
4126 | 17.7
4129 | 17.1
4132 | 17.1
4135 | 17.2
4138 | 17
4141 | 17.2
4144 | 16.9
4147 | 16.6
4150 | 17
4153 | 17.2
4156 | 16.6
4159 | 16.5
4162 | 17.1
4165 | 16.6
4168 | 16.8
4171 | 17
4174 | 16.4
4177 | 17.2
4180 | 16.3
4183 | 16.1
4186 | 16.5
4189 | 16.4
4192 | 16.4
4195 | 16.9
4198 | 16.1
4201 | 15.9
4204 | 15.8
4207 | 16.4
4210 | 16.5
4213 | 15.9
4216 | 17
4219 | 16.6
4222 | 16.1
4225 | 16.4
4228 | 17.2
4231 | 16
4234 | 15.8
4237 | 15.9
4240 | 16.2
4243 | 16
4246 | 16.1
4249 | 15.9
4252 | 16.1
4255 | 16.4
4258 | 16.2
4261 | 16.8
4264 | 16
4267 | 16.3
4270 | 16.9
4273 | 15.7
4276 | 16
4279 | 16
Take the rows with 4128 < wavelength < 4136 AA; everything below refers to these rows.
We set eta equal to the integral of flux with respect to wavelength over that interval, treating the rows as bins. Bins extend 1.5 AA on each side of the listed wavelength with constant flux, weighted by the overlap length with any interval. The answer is 137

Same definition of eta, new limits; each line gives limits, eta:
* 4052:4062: 174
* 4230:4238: 127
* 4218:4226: 131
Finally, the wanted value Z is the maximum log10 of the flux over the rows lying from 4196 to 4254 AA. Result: 1.24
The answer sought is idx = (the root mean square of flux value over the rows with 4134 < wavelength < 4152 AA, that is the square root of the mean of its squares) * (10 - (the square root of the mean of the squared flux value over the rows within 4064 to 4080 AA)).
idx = -134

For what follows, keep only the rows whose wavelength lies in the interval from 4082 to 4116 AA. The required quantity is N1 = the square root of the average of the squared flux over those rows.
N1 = 18.3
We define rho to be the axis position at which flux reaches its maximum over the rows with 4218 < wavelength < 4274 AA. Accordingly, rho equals 4228 AA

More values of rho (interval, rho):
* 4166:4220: 4177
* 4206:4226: 4216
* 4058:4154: 4087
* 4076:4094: 4087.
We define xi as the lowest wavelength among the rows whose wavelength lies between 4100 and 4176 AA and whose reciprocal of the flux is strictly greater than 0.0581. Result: 4117 AA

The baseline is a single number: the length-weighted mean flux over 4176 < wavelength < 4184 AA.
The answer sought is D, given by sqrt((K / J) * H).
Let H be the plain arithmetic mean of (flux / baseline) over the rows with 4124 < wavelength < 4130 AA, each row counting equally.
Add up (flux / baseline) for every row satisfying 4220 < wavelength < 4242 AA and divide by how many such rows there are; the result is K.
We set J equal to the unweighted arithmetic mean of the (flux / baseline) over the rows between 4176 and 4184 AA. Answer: 1.02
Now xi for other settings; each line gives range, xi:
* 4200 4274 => 4201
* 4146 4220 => 4147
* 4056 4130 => 4117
